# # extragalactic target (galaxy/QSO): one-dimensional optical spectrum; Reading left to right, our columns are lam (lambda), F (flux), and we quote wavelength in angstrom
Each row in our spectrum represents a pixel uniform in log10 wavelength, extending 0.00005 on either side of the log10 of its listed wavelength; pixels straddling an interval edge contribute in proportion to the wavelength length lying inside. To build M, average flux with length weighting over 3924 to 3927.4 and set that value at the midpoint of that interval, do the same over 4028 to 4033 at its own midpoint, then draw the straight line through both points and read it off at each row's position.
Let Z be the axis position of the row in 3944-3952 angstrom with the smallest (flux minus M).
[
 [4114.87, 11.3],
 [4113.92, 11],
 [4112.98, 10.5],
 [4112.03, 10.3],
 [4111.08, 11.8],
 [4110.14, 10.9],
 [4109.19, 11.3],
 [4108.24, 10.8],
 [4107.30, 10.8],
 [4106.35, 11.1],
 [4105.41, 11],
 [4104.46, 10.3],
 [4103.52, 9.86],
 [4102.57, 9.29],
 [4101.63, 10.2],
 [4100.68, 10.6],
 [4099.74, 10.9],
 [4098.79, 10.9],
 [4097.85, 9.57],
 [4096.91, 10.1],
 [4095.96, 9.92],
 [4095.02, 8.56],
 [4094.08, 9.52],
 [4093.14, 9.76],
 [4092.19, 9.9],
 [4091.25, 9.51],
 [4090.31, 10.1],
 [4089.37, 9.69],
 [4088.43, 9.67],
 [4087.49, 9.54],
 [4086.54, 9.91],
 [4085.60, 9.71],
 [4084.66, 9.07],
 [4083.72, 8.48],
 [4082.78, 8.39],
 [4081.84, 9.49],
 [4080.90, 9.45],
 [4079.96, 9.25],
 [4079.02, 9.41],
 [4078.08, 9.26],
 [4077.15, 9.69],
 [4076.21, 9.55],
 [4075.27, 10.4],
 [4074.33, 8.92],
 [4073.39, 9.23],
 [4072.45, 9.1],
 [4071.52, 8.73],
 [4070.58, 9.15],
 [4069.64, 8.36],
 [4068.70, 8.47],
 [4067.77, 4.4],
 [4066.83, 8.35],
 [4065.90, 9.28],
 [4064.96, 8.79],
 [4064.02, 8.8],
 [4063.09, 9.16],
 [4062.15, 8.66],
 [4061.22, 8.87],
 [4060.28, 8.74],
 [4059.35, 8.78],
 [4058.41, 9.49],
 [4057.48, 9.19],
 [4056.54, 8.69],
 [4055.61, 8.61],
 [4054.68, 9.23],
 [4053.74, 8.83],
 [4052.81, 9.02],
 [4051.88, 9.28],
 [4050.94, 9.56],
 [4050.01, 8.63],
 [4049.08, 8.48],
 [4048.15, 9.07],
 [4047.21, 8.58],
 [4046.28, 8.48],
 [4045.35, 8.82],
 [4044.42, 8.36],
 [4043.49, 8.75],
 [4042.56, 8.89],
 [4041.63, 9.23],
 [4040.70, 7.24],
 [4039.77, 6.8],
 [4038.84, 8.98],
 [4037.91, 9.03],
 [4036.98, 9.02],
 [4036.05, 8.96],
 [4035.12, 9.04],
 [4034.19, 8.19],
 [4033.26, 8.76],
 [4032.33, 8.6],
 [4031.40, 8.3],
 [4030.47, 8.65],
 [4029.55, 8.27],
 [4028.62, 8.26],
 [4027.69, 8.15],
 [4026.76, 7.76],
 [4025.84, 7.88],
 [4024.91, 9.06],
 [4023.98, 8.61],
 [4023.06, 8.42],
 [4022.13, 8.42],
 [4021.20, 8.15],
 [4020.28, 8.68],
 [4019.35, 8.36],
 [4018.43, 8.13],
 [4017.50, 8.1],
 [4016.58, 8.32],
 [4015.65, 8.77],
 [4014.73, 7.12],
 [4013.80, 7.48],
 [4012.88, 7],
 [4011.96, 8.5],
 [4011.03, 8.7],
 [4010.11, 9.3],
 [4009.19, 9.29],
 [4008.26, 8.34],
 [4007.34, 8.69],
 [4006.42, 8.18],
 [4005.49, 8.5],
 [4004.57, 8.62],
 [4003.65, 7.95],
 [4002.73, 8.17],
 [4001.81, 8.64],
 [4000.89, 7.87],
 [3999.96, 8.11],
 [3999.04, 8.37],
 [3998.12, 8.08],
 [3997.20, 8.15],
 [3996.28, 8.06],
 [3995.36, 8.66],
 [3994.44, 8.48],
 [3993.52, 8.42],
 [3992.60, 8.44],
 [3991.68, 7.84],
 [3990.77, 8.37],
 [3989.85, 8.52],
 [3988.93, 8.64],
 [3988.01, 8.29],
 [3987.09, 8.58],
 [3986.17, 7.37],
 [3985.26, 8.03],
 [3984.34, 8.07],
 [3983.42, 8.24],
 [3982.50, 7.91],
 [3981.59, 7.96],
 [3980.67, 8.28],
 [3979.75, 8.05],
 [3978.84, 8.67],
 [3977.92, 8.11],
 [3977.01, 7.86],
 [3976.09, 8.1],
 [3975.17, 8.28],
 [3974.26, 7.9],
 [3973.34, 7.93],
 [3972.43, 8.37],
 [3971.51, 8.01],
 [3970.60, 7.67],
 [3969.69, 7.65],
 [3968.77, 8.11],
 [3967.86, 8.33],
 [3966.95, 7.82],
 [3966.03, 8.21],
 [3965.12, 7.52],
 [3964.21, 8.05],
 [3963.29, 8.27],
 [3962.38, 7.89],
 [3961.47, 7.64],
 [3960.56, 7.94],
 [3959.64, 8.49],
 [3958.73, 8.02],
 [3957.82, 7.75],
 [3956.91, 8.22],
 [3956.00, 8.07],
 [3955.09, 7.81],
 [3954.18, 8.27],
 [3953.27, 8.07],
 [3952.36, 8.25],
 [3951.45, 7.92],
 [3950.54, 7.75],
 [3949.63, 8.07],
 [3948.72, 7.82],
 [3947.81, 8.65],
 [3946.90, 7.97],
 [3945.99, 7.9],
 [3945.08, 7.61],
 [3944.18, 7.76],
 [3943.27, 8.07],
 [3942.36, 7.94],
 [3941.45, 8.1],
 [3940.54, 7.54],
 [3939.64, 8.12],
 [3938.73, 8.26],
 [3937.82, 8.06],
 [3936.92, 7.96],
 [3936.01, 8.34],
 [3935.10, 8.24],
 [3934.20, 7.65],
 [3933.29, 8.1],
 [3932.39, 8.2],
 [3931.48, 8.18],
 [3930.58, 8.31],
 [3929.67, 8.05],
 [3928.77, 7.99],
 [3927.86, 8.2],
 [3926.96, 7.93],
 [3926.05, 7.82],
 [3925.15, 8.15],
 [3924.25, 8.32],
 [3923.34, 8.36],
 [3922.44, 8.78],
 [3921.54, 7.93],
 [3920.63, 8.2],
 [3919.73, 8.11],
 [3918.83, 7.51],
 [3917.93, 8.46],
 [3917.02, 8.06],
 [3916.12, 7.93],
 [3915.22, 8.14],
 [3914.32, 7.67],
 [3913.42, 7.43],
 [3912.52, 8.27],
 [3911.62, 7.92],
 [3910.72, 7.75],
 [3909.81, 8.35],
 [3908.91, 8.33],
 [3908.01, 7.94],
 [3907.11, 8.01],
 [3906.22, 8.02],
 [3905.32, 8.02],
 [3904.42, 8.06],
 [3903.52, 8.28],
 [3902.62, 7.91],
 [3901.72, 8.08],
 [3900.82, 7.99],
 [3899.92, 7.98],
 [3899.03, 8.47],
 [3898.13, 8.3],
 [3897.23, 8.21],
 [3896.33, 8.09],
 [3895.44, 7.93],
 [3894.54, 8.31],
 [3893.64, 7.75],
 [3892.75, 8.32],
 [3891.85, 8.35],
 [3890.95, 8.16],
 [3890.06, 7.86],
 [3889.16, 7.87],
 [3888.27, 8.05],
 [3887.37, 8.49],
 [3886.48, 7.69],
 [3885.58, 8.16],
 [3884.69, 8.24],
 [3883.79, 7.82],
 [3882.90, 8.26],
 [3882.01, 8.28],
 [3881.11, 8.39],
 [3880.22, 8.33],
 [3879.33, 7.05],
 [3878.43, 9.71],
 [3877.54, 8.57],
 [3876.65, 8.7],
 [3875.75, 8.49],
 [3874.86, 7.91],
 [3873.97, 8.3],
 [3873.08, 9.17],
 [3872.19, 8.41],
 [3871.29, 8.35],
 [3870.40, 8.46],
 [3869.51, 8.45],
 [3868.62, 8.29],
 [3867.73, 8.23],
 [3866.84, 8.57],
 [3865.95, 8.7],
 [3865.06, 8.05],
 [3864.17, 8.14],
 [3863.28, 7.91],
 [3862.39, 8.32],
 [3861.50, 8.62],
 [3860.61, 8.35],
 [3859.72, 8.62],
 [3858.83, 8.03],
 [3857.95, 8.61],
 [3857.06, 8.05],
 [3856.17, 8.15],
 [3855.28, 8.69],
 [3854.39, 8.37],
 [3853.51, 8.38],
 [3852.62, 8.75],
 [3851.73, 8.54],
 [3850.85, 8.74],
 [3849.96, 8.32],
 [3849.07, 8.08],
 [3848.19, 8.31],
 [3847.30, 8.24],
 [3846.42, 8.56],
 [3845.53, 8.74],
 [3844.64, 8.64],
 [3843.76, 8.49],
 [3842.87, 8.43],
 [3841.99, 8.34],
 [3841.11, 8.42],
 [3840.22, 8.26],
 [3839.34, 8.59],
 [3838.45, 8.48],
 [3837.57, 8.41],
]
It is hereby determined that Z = 3945.08 angstrom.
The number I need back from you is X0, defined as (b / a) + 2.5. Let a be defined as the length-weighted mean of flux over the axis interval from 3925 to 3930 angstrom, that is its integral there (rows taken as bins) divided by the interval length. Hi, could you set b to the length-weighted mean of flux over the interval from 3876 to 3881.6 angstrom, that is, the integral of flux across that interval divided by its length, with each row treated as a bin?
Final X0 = 3.55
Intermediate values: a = 8.0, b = 8.45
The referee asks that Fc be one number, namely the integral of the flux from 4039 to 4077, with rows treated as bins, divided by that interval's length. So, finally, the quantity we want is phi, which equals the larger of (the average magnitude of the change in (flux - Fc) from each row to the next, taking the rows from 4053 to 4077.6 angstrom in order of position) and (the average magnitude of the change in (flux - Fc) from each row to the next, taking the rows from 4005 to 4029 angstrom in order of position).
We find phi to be 0.72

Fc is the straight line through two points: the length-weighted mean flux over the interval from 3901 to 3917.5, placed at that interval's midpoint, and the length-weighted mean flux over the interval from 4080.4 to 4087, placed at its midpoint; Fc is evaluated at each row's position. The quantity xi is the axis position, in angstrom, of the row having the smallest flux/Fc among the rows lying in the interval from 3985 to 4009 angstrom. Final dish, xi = 3986.17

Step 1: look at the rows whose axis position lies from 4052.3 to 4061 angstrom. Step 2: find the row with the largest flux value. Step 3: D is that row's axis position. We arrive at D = 4058.41 angstrom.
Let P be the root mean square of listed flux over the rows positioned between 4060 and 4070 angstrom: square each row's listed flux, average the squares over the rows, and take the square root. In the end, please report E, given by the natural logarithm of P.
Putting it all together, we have 2.13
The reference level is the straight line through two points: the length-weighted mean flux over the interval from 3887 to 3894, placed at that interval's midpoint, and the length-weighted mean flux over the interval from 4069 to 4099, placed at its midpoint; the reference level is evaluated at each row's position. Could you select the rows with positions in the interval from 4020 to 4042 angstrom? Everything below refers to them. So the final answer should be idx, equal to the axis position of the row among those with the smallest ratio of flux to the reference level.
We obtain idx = 4039.77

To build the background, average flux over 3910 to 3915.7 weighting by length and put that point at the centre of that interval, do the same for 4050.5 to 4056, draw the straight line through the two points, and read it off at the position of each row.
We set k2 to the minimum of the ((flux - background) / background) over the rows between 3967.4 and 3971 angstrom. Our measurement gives -0.09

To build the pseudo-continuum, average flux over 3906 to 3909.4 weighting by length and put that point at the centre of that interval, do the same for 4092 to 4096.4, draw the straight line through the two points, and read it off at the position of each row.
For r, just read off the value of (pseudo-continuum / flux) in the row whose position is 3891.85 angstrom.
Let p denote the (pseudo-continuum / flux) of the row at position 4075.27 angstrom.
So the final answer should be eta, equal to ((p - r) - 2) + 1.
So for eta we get -1.06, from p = 0.90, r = 0.96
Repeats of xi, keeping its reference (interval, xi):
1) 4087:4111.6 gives 4095.02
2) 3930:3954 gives 3940.54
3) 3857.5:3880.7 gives 3879.33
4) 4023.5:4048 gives 4039.77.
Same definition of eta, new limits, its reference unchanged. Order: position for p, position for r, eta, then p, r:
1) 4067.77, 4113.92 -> 0.24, 2.12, 0.88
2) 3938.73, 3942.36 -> -1.04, 1.01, 1.05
